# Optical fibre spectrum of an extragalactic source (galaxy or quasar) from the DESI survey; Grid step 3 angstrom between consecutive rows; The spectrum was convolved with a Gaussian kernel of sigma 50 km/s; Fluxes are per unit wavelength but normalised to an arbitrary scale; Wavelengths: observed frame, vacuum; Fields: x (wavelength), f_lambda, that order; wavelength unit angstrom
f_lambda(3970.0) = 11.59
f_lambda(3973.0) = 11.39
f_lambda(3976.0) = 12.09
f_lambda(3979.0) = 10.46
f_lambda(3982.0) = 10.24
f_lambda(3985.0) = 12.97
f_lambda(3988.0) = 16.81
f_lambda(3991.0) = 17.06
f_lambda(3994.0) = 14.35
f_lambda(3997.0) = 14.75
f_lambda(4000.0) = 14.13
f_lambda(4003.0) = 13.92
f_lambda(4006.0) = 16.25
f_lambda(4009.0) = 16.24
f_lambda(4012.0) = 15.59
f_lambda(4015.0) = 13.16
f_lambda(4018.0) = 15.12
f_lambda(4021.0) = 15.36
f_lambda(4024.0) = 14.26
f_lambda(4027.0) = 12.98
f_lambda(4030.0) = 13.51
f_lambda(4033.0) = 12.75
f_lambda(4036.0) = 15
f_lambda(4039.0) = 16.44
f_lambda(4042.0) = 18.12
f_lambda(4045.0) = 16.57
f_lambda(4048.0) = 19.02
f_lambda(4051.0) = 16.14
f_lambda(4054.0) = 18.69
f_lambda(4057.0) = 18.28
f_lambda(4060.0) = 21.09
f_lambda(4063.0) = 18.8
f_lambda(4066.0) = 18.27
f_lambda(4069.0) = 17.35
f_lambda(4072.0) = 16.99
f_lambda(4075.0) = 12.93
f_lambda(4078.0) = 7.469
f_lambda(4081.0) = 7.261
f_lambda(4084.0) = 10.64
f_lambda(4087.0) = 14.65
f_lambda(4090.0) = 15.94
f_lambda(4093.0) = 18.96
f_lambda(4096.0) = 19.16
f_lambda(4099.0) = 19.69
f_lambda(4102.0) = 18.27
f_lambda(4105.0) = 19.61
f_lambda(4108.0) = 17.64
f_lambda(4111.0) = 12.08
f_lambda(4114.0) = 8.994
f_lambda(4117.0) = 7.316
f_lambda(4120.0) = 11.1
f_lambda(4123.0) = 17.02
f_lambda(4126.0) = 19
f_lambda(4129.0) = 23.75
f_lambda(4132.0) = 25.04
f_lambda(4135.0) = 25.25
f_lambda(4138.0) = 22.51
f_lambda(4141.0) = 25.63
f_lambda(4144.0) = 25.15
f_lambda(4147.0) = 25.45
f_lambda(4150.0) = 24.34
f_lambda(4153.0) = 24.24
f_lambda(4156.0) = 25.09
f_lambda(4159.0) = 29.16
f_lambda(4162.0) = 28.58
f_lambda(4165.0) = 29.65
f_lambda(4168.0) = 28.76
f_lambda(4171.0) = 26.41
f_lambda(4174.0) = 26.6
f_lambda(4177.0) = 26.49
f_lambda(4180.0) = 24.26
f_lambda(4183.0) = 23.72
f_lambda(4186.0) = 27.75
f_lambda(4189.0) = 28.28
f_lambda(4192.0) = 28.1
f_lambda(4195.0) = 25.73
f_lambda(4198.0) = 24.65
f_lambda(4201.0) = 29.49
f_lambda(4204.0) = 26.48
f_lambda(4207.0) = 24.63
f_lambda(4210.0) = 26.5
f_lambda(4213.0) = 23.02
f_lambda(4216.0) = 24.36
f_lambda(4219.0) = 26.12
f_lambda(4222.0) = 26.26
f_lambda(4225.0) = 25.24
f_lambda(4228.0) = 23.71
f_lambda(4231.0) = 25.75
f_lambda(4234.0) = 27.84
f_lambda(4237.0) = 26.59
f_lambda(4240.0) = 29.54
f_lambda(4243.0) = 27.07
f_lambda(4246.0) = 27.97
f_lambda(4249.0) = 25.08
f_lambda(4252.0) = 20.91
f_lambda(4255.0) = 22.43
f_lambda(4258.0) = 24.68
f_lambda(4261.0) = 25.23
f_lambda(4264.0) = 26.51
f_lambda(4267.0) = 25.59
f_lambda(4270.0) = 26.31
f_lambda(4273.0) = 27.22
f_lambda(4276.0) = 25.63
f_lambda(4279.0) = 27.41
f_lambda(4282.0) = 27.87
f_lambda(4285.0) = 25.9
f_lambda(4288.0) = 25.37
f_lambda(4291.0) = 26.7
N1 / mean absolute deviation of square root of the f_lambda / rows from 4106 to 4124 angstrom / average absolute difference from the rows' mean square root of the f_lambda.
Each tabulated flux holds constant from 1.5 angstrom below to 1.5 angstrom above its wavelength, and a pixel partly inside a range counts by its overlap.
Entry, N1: 0.461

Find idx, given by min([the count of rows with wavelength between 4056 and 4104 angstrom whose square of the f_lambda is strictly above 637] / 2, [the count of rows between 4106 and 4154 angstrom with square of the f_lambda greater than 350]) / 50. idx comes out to 0.00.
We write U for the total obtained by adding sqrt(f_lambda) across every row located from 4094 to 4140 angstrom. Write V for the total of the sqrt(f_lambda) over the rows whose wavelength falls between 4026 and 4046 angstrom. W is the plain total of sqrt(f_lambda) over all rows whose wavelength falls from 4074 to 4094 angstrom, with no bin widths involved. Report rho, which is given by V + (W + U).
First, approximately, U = 62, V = 27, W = 24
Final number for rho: 114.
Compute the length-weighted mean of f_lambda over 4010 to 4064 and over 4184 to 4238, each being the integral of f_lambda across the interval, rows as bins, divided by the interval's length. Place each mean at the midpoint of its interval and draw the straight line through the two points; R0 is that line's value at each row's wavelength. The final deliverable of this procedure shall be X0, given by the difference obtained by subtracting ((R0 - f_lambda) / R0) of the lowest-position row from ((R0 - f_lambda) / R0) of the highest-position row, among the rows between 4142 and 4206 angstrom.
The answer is 0.10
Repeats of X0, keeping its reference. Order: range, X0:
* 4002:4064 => -0.09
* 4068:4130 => -0.14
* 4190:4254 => 0.39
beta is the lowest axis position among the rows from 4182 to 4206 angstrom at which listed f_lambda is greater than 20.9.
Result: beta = 4183.0 angstrom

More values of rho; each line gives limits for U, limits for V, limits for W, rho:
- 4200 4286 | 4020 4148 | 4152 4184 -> 379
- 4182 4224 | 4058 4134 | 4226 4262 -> 231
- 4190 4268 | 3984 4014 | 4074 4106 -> 213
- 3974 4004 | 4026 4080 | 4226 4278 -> 195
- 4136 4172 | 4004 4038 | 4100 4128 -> 137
